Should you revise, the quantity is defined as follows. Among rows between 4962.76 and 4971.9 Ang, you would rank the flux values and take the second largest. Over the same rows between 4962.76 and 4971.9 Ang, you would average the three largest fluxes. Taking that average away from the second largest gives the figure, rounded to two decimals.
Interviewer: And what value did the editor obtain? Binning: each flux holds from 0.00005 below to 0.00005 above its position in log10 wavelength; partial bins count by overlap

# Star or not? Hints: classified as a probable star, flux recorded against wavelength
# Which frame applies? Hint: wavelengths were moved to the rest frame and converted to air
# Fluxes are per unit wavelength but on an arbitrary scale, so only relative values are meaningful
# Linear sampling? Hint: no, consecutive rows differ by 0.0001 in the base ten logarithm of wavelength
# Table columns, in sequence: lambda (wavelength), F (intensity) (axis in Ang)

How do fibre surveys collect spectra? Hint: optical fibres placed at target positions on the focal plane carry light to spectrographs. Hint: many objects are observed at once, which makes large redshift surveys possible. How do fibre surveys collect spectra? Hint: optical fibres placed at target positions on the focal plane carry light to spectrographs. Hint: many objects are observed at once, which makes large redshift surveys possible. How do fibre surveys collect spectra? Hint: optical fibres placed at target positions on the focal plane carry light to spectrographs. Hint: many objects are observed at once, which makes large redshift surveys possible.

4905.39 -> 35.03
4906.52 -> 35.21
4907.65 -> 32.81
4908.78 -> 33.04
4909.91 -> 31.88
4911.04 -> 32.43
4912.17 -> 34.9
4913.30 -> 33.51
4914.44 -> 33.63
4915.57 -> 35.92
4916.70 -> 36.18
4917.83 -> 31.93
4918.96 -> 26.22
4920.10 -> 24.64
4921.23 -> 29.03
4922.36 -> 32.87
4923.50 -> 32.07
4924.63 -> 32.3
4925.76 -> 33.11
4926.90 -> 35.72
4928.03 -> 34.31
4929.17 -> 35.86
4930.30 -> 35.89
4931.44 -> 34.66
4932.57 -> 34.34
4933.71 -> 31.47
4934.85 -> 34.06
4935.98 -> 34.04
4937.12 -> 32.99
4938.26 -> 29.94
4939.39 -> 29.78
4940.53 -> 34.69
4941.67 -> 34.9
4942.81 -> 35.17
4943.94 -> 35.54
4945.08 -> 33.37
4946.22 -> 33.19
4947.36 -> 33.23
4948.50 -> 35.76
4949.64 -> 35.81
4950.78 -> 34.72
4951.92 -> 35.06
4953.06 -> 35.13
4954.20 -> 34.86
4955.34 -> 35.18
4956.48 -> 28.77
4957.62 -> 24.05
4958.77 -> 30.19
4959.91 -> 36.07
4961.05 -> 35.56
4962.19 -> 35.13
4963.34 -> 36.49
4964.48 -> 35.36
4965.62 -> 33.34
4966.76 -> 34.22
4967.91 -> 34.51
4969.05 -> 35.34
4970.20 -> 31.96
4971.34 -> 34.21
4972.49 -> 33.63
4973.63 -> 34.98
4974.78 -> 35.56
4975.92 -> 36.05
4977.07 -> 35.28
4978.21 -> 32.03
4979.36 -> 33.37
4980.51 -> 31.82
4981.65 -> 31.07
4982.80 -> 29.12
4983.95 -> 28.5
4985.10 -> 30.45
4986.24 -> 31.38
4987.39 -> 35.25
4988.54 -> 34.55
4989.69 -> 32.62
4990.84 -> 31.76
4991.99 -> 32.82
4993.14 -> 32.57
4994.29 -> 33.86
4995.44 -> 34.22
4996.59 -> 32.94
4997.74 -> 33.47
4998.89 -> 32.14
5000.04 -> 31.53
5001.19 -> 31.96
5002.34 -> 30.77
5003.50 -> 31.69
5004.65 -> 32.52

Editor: -0.37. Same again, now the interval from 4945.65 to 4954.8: 0.19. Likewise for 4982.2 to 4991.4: 0.41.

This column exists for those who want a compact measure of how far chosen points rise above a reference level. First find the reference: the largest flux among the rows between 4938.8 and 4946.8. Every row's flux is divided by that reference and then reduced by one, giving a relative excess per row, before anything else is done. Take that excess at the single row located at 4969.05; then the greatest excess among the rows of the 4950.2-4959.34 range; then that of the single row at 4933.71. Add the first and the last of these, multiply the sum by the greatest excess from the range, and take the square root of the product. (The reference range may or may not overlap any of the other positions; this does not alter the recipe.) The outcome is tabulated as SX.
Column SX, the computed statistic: 0.035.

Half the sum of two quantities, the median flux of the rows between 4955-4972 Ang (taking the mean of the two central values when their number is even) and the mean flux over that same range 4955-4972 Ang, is 33.9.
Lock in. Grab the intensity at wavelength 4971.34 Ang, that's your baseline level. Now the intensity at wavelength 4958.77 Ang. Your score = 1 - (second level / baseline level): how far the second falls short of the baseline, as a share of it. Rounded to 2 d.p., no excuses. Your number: 0.12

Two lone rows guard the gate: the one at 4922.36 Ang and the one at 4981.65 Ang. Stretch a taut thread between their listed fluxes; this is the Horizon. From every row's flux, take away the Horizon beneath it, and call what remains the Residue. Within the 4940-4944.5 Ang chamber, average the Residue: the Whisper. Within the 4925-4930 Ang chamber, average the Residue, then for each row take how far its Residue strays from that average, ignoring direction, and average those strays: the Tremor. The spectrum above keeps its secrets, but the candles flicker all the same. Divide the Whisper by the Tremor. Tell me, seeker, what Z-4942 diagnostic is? 2.7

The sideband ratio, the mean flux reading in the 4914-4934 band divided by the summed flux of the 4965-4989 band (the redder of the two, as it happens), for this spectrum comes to 0.047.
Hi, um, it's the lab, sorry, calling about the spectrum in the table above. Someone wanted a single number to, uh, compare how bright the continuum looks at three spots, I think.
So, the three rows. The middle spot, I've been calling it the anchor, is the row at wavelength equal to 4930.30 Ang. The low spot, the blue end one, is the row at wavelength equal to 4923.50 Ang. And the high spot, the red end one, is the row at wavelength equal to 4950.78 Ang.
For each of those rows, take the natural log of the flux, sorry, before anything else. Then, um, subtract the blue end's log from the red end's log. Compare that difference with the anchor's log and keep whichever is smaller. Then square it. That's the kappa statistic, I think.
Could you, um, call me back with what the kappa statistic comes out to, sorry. 0.006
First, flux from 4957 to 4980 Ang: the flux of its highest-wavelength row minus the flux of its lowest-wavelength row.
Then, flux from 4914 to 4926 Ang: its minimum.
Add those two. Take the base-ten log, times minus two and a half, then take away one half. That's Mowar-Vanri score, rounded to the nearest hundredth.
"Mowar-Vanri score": -4.33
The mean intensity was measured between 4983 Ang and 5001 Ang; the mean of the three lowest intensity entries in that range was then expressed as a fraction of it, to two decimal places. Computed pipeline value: 0.93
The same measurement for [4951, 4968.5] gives 0.82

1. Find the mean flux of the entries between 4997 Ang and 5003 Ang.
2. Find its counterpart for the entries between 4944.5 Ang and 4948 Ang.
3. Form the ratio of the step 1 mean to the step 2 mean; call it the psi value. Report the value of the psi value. 0.96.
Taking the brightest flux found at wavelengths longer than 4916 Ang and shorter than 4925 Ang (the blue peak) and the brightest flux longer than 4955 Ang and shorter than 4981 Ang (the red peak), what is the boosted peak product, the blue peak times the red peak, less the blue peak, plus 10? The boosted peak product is 1294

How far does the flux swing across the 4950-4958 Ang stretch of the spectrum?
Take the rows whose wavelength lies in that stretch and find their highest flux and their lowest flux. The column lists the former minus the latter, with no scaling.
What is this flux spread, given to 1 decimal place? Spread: 11.1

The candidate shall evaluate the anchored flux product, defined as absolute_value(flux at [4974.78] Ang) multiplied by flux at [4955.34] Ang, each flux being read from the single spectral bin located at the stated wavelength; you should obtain 1251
